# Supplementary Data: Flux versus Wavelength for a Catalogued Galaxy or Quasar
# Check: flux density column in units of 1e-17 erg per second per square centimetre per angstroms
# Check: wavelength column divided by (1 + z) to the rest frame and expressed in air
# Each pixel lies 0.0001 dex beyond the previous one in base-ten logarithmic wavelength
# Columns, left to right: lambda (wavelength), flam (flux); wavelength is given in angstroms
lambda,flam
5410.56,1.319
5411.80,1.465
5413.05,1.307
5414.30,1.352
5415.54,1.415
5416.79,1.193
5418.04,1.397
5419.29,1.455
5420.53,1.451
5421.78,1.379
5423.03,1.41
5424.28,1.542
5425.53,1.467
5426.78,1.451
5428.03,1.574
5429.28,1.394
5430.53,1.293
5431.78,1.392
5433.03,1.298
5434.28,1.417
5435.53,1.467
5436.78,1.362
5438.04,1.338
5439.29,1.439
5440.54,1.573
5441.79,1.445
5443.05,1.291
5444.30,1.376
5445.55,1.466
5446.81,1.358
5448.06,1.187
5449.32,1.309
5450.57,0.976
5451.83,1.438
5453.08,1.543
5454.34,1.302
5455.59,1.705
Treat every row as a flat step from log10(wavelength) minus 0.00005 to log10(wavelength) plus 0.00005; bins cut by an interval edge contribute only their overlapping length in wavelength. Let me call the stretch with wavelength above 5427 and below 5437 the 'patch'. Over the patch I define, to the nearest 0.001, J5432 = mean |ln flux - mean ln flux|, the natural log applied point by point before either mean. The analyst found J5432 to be 0.046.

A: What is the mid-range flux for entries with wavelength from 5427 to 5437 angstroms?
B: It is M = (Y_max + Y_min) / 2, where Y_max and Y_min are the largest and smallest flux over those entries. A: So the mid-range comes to 1.43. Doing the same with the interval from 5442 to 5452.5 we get 1.22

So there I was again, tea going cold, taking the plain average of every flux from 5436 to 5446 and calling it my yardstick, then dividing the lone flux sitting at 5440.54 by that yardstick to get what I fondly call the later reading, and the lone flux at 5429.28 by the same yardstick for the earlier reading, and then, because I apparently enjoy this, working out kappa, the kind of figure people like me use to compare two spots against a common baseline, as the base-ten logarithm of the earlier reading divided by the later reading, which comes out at -0.05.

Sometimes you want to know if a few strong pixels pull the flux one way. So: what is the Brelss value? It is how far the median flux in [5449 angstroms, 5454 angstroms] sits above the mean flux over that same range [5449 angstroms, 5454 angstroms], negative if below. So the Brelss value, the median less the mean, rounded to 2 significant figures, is 0.057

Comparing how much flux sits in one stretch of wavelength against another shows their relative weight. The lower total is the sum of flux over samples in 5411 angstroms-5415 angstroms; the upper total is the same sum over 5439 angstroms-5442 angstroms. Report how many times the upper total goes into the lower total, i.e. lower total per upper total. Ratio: 0.93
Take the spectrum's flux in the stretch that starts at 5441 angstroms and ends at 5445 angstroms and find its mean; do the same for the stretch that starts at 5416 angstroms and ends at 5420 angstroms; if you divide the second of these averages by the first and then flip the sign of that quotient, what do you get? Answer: -0.98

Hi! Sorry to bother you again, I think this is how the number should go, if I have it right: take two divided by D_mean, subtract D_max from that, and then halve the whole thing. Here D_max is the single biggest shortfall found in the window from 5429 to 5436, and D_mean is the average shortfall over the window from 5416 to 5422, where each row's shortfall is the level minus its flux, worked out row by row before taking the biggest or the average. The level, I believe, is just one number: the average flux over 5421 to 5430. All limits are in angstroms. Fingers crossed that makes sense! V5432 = 12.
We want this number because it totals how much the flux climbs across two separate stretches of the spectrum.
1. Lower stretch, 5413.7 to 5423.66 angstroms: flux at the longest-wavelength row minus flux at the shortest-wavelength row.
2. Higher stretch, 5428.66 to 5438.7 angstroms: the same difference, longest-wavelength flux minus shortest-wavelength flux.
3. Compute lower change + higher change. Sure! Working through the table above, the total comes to 0.00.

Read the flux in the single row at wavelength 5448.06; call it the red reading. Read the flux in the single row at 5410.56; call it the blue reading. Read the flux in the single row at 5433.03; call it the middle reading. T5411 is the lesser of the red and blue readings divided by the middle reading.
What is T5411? 0.91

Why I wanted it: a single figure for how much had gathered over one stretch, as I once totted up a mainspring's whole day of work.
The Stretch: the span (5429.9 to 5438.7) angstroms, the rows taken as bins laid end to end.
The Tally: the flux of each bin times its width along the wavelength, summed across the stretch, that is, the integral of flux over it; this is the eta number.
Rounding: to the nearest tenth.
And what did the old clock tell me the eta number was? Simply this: 12.0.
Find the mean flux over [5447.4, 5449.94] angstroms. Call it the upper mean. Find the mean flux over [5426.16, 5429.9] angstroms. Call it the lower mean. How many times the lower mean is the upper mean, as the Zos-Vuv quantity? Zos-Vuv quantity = 0.85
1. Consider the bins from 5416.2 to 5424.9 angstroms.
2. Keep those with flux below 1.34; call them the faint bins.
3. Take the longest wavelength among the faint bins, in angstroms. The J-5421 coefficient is 5416.79 angstroms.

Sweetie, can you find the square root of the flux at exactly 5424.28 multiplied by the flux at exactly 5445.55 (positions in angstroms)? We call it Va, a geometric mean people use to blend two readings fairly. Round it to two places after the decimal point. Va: 1.50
